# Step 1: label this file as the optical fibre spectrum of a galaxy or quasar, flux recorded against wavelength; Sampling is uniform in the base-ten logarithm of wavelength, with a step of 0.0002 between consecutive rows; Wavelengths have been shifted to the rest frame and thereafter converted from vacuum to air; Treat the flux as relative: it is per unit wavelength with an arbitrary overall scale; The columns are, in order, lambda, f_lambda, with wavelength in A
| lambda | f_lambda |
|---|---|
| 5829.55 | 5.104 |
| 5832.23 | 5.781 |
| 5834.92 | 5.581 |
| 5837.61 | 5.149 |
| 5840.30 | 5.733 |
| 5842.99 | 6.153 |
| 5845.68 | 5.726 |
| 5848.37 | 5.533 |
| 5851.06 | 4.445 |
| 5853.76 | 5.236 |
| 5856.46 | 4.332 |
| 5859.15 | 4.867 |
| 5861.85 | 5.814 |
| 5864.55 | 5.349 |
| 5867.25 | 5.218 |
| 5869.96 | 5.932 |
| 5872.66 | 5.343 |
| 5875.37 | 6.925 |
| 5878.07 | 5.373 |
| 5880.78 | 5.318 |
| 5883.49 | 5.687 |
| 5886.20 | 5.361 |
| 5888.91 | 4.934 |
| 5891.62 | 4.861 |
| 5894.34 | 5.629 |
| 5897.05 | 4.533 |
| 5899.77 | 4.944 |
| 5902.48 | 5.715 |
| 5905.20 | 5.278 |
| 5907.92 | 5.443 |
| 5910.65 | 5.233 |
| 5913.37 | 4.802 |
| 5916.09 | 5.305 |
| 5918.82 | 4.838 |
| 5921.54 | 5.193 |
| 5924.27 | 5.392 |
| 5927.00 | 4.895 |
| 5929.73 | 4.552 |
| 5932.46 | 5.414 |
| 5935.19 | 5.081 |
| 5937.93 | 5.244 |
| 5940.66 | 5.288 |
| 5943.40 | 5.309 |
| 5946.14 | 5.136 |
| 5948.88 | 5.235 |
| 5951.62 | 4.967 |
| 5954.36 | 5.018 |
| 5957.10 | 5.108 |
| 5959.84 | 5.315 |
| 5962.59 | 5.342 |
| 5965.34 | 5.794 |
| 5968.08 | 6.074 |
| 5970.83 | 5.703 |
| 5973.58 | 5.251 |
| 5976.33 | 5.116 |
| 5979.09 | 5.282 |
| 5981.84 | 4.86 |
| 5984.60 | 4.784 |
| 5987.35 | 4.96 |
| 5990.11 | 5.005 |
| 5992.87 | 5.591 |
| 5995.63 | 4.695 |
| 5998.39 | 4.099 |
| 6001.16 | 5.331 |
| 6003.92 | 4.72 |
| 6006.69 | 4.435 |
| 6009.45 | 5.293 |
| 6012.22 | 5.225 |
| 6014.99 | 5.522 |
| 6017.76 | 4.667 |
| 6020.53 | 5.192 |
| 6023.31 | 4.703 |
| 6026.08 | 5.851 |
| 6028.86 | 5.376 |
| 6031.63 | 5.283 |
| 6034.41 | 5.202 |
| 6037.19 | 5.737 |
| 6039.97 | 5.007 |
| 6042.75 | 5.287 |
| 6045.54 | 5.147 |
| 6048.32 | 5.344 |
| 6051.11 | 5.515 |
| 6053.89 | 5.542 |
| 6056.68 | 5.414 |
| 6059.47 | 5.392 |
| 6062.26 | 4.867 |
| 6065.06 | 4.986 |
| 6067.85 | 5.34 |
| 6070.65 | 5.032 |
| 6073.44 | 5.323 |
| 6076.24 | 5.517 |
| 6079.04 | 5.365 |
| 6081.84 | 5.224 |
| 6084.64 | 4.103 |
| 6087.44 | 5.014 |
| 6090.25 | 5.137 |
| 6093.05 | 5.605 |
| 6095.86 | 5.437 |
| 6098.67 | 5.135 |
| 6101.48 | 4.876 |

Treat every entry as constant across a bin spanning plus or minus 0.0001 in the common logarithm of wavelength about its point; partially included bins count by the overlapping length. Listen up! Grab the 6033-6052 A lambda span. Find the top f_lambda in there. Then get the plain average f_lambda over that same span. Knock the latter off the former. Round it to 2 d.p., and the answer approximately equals 0.42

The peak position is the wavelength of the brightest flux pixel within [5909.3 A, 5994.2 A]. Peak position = 5968.08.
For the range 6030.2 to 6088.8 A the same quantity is 6037.19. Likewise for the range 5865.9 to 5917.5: 5875.37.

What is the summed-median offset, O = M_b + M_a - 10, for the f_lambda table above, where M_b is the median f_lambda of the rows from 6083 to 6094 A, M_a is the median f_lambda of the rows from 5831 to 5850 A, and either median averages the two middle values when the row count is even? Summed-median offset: 0.8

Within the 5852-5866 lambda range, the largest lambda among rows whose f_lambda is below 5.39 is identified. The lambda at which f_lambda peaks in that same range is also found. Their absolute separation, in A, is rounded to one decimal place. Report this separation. 2.7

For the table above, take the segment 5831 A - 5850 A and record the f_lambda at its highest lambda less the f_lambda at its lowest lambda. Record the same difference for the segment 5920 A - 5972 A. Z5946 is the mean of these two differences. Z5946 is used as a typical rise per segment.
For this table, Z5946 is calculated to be 0.13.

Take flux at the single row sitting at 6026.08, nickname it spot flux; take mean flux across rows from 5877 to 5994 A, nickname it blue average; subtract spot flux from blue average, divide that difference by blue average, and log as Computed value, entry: -0.12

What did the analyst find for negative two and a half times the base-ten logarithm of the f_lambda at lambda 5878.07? -1.83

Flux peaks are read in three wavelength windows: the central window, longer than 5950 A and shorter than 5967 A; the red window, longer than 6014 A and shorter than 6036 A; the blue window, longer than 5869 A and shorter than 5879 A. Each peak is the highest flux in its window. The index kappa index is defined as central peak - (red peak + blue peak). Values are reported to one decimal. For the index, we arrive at -7.0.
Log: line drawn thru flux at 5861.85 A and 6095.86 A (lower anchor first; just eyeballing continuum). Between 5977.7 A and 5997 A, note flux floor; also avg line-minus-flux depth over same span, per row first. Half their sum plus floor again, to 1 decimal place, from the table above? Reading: 7.3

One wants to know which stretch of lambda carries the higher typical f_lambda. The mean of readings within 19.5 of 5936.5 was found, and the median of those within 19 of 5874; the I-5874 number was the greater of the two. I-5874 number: 5.35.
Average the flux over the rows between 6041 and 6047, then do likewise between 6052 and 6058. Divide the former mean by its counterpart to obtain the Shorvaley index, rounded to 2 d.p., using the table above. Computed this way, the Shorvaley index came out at 0.95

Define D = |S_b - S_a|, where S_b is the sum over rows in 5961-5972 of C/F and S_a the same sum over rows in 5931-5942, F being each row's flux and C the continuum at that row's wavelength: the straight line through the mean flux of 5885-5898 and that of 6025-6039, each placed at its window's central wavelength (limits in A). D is 0.26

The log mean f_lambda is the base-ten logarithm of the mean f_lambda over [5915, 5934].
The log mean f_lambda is 0.706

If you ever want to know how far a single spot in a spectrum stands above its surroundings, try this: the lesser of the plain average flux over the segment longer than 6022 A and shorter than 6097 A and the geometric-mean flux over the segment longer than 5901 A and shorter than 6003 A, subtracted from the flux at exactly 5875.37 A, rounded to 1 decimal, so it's 1.8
